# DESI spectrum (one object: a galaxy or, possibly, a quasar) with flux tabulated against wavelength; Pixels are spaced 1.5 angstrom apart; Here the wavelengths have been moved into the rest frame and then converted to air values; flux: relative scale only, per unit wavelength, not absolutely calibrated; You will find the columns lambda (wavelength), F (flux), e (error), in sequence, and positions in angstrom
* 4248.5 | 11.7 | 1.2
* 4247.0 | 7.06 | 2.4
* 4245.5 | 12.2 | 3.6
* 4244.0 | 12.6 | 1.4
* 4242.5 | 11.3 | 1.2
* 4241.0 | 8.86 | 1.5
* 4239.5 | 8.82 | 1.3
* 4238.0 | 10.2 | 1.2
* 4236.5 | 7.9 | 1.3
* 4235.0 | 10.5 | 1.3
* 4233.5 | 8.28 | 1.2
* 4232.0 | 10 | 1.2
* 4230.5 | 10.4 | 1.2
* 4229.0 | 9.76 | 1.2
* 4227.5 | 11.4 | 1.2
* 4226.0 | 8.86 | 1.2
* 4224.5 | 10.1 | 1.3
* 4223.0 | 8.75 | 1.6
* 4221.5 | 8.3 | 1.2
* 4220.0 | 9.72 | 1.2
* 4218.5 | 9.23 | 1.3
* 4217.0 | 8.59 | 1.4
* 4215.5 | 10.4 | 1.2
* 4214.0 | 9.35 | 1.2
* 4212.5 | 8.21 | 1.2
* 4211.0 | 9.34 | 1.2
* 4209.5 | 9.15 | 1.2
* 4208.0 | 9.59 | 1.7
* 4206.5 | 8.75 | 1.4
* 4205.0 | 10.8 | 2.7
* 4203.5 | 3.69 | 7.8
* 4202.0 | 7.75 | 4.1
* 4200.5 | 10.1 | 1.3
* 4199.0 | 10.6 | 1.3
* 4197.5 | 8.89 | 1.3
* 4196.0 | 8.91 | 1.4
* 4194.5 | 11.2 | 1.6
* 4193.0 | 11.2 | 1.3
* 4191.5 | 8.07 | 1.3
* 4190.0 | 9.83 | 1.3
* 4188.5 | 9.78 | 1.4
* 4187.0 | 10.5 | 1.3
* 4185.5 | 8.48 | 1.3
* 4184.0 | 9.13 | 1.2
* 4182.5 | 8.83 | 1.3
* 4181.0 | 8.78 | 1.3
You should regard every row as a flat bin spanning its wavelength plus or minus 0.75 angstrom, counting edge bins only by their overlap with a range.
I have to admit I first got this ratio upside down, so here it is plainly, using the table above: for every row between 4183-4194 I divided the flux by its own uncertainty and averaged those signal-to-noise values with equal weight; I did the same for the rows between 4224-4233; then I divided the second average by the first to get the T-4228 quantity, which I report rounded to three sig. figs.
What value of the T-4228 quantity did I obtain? 1.13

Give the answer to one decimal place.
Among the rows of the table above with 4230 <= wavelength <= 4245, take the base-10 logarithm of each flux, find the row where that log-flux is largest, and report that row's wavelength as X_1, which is 4244.0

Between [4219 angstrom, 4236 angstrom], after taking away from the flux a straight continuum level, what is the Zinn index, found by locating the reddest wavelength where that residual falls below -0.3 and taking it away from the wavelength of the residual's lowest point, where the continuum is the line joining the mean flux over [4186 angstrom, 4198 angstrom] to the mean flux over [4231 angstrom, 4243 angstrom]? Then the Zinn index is -12 angstrom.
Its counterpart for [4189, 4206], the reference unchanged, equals 0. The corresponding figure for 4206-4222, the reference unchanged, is -9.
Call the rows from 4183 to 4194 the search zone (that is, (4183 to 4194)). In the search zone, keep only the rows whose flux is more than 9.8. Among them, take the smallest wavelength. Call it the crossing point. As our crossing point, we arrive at 4187.0 angstrom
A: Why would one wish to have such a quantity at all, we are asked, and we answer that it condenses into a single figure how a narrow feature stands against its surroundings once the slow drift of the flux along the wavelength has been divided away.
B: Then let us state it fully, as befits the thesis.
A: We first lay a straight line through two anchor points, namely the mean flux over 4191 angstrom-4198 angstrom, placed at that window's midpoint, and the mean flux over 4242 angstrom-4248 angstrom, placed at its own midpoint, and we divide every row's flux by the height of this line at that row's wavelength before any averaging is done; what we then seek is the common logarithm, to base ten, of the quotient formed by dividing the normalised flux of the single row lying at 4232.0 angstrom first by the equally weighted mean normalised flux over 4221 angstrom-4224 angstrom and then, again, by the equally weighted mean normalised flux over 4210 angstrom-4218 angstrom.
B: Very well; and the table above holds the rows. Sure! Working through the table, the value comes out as 0.10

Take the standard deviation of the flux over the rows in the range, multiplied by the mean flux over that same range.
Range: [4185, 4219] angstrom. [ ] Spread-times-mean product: 14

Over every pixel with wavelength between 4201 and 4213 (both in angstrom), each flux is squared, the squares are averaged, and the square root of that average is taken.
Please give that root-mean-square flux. 8.64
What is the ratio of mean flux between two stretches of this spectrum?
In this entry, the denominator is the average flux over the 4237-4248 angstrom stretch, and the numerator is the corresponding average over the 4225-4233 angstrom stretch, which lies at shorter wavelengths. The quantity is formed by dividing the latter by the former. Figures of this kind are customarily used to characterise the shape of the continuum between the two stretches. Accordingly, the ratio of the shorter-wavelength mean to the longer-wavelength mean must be 0.99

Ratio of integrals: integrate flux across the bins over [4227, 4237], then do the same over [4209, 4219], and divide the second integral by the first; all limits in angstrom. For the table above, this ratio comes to 0.94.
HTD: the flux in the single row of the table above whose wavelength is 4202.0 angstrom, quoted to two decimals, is 7.75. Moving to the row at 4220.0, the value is 9.72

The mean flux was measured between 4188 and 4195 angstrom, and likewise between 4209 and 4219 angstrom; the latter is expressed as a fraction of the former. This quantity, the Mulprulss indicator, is 0.92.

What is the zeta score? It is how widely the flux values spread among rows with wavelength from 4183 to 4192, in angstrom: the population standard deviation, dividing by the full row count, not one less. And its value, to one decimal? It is 0.8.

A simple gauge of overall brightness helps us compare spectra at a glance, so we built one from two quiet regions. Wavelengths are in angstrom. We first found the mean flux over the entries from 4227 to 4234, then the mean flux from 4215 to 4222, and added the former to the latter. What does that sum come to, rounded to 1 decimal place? 19.2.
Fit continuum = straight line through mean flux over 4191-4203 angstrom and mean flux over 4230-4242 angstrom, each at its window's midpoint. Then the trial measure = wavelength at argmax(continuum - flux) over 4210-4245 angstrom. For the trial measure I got 4236.5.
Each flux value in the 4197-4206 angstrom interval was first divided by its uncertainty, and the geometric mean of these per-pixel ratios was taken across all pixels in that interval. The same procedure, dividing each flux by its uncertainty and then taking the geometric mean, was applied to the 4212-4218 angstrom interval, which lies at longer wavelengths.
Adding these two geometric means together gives 10.7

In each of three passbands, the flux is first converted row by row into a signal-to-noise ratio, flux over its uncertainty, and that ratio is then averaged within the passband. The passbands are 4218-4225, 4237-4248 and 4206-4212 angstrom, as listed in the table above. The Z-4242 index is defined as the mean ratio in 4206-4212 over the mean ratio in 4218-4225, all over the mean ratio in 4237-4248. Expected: 0.15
